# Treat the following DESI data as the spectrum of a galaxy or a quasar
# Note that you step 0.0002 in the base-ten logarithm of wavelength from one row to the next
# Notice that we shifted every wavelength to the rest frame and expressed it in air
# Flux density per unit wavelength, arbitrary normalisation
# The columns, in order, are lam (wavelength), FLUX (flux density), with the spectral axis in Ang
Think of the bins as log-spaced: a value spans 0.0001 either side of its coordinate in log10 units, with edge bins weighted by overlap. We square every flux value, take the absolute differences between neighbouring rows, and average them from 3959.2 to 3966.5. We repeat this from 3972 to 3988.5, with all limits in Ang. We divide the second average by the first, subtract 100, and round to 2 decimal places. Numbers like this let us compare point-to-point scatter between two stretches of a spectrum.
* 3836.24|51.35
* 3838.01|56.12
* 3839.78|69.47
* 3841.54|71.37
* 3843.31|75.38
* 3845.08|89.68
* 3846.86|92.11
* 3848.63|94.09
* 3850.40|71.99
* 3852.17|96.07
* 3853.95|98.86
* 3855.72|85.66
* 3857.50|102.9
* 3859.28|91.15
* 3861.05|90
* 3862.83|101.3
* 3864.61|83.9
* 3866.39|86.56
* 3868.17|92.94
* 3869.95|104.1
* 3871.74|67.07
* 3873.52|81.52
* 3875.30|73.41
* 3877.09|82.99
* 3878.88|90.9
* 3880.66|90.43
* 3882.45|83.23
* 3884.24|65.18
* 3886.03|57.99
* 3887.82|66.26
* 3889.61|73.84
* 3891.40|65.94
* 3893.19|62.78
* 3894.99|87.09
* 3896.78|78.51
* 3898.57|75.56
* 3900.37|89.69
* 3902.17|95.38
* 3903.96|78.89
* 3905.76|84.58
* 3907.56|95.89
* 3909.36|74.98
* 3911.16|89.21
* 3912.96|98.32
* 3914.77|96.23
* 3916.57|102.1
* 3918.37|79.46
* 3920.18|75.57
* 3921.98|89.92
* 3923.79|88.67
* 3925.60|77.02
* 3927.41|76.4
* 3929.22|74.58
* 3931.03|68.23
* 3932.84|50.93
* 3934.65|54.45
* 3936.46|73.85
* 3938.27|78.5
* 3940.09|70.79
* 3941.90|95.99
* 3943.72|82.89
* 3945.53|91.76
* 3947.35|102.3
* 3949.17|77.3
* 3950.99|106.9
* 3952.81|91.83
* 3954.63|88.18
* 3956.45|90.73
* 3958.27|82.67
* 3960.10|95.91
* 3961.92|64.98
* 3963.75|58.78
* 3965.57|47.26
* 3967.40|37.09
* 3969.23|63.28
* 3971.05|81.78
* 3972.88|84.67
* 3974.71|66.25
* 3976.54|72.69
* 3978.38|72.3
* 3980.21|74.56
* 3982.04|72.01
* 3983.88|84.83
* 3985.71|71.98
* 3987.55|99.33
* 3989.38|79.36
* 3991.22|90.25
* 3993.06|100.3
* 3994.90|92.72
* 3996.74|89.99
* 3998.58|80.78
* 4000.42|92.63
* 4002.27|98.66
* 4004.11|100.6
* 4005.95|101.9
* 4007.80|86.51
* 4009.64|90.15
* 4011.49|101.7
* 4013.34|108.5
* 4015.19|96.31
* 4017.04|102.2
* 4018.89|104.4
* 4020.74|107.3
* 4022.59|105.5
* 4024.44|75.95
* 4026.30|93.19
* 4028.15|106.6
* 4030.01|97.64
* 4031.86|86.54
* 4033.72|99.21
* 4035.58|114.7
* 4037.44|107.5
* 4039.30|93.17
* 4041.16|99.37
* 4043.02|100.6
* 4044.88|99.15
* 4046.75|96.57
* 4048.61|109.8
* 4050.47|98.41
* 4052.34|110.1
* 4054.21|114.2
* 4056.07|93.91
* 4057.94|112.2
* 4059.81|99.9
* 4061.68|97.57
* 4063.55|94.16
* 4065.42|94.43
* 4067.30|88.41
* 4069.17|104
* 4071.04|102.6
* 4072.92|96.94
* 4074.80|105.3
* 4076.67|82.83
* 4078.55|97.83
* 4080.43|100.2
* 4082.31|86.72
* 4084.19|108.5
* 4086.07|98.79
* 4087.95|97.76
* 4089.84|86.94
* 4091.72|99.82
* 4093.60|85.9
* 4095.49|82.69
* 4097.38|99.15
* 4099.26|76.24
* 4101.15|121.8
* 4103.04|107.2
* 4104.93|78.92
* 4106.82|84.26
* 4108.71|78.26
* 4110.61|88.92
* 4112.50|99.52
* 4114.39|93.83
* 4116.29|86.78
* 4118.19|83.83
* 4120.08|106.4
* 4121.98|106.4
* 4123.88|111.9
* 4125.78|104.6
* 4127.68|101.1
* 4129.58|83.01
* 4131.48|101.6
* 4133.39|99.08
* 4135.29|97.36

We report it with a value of -99.29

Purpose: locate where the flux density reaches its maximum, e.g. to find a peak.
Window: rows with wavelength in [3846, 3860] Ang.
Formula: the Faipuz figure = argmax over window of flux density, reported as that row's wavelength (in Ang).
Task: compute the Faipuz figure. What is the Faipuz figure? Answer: 3857.50 Ang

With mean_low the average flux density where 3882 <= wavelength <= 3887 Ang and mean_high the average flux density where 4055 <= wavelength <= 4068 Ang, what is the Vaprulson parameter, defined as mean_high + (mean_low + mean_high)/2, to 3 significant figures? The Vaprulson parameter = 180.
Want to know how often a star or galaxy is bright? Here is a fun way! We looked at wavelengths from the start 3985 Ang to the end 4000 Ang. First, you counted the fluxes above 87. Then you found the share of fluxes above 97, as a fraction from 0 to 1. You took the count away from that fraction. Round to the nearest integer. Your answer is -5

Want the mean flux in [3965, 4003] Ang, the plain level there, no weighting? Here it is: 79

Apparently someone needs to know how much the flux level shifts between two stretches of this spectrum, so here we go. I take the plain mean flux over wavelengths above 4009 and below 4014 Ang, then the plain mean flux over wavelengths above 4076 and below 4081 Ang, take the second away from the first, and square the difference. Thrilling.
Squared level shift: 42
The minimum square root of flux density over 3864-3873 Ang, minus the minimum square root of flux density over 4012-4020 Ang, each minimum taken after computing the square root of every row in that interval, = -1.6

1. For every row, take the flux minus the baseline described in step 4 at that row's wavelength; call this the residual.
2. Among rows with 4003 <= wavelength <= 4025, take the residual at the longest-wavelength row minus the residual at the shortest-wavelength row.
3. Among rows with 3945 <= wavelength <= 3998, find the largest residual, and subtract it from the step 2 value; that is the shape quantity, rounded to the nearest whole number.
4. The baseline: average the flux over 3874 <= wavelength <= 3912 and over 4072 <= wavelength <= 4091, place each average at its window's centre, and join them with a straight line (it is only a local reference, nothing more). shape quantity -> -49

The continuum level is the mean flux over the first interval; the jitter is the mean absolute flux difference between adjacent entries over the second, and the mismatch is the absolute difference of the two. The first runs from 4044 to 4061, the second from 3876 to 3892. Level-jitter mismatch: 95.7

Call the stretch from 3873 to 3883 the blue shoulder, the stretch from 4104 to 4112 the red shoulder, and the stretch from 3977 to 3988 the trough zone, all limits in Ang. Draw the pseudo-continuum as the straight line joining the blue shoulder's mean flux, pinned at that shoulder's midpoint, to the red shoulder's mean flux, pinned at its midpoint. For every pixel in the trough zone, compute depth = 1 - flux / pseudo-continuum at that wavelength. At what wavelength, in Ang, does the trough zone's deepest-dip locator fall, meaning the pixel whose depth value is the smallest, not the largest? 3987.55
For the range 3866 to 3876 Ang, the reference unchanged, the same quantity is 3869.95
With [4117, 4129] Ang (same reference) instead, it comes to 4123.88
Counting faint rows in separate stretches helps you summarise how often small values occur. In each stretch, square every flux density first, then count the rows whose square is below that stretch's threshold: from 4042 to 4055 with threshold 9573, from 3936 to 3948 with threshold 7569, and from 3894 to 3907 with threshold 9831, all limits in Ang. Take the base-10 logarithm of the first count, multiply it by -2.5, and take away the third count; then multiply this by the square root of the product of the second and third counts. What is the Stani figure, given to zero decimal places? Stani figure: -37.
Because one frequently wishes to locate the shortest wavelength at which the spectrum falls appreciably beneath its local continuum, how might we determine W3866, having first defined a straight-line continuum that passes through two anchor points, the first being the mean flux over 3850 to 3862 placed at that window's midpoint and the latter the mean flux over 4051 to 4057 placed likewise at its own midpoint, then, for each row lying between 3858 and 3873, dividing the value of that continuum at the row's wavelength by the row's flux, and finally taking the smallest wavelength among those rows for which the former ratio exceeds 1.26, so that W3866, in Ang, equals 3871.74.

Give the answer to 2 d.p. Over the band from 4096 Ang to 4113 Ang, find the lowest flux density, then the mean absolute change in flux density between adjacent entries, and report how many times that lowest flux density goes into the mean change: 0.24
